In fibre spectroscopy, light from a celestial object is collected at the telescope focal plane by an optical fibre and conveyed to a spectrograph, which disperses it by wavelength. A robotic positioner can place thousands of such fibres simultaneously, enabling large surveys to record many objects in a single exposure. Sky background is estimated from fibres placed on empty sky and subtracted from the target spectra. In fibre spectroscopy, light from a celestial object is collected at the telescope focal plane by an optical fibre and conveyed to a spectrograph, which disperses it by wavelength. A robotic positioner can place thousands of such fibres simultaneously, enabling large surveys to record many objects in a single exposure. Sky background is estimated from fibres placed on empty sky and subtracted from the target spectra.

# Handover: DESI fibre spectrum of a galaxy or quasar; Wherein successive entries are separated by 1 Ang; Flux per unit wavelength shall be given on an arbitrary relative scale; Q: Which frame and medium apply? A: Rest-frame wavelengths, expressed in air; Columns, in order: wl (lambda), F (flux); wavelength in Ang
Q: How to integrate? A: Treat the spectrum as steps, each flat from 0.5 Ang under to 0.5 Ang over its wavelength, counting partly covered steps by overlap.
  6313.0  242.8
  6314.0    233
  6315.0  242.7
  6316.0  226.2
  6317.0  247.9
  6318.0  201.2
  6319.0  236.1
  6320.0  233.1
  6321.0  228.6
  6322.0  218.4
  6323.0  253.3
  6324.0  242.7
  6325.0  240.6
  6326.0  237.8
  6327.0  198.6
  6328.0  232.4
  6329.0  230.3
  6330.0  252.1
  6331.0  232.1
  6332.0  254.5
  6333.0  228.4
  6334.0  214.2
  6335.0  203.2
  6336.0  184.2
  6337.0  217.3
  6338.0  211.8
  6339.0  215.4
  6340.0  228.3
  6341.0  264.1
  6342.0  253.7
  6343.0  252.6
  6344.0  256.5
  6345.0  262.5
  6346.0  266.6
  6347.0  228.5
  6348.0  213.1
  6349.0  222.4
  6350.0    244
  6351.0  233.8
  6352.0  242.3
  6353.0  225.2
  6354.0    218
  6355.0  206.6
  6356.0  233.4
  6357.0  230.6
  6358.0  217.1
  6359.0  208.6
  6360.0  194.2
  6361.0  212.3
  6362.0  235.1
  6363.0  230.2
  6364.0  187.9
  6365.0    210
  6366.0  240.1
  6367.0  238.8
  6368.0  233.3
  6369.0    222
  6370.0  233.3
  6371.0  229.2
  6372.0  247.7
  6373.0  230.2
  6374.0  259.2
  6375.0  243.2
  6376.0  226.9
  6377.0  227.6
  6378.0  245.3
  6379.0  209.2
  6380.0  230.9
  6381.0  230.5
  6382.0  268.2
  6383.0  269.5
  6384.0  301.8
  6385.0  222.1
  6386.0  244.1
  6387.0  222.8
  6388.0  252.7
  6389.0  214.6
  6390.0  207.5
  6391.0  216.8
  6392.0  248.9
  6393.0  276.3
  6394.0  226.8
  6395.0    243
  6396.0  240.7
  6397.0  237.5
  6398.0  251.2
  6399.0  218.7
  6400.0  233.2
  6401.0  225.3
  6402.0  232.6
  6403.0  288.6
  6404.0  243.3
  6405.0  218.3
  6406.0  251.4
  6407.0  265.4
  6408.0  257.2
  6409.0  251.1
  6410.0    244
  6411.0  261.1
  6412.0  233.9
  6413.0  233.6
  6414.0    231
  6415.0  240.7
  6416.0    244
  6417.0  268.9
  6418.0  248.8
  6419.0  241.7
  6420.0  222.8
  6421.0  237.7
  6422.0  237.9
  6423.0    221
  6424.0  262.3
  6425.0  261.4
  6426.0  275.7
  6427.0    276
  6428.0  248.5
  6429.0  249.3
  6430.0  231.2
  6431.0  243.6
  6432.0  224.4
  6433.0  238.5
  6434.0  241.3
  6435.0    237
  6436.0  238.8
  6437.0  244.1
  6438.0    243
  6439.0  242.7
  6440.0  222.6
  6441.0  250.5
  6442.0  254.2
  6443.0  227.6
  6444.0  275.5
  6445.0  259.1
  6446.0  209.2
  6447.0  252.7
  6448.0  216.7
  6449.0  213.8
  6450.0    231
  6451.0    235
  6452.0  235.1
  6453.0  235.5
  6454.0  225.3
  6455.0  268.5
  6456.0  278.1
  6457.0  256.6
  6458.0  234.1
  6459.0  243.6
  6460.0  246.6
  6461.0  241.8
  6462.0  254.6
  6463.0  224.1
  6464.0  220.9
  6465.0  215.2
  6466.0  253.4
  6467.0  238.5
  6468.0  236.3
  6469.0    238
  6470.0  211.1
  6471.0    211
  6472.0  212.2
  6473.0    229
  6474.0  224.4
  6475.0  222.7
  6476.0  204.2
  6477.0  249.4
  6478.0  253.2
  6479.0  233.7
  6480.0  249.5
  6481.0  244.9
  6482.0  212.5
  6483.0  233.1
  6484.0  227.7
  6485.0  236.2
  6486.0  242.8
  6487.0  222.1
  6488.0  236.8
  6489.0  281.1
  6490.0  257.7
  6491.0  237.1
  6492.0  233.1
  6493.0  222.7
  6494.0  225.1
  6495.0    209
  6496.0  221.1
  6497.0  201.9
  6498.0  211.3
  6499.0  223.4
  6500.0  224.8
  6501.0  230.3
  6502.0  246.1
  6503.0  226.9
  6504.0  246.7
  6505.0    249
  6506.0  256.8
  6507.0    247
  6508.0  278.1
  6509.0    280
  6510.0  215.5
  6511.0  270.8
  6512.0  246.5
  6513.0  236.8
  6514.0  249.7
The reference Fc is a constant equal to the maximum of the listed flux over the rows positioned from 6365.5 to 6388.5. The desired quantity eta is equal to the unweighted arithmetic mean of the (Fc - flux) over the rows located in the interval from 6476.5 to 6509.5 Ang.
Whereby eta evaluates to 64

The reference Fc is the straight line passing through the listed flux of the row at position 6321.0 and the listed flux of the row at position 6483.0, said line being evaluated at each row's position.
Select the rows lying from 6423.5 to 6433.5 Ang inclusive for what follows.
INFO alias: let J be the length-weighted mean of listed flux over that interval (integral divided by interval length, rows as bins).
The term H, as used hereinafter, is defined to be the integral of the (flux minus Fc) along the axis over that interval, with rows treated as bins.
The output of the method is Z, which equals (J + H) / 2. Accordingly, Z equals 223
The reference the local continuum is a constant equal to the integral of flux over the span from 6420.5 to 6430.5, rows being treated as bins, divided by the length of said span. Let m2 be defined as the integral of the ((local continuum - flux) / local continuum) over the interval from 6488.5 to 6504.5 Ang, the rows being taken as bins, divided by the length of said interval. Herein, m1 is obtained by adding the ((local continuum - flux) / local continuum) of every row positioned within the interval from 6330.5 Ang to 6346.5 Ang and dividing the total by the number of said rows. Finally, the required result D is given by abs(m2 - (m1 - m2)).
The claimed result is 0.088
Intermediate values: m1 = 0.06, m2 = 0.076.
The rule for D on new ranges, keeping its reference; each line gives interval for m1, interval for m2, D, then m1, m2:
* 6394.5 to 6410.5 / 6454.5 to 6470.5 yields 0.045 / 0.03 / 0.035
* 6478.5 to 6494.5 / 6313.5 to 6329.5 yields 0.098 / 0.05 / 0.075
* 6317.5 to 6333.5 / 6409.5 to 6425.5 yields 0.015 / 0.07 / 0.028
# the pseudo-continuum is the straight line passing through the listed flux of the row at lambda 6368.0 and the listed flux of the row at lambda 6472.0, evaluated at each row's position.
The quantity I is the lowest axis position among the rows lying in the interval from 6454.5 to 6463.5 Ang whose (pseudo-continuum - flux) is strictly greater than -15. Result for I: 6463.0 Ang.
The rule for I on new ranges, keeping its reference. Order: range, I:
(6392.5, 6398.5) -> 6394.0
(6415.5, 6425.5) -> 6420.0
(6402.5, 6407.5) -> 6405.0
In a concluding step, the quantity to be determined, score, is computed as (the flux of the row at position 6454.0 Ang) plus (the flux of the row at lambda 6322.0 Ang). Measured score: 444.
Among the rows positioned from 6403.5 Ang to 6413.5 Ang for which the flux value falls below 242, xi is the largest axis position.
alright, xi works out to 6413.0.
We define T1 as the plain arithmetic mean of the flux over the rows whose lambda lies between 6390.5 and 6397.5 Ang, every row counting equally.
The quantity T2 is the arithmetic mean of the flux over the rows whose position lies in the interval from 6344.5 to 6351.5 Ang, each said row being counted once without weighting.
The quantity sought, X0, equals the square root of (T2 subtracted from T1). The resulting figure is 1.7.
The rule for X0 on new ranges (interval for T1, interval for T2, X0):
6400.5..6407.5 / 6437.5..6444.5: 1.1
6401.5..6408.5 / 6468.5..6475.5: 5.5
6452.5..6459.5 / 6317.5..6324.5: 4.3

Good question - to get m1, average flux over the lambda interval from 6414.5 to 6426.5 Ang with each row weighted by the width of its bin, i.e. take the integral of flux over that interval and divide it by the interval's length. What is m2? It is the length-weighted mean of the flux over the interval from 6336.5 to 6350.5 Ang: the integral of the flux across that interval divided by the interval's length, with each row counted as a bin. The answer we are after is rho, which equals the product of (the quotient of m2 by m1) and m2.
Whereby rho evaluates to 230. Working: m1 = 247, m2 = 238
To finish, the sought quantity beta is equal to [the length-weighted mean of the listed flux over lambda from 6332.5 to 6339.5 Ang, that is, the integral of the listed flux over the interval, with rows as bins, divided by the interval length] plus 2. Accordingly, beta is 213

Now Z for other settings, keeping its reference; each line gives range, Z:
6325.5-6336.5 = 87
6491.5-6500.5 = 45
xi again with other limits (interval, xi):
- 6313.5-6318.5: 6318.0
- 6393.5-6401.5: 6401.0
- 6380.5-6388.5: 6387.0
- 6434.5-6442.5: 6440.0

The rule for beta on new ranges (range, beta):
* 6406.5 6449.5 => 246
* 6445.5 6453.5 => 231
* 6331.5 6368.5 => 230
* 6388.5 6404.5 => 240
